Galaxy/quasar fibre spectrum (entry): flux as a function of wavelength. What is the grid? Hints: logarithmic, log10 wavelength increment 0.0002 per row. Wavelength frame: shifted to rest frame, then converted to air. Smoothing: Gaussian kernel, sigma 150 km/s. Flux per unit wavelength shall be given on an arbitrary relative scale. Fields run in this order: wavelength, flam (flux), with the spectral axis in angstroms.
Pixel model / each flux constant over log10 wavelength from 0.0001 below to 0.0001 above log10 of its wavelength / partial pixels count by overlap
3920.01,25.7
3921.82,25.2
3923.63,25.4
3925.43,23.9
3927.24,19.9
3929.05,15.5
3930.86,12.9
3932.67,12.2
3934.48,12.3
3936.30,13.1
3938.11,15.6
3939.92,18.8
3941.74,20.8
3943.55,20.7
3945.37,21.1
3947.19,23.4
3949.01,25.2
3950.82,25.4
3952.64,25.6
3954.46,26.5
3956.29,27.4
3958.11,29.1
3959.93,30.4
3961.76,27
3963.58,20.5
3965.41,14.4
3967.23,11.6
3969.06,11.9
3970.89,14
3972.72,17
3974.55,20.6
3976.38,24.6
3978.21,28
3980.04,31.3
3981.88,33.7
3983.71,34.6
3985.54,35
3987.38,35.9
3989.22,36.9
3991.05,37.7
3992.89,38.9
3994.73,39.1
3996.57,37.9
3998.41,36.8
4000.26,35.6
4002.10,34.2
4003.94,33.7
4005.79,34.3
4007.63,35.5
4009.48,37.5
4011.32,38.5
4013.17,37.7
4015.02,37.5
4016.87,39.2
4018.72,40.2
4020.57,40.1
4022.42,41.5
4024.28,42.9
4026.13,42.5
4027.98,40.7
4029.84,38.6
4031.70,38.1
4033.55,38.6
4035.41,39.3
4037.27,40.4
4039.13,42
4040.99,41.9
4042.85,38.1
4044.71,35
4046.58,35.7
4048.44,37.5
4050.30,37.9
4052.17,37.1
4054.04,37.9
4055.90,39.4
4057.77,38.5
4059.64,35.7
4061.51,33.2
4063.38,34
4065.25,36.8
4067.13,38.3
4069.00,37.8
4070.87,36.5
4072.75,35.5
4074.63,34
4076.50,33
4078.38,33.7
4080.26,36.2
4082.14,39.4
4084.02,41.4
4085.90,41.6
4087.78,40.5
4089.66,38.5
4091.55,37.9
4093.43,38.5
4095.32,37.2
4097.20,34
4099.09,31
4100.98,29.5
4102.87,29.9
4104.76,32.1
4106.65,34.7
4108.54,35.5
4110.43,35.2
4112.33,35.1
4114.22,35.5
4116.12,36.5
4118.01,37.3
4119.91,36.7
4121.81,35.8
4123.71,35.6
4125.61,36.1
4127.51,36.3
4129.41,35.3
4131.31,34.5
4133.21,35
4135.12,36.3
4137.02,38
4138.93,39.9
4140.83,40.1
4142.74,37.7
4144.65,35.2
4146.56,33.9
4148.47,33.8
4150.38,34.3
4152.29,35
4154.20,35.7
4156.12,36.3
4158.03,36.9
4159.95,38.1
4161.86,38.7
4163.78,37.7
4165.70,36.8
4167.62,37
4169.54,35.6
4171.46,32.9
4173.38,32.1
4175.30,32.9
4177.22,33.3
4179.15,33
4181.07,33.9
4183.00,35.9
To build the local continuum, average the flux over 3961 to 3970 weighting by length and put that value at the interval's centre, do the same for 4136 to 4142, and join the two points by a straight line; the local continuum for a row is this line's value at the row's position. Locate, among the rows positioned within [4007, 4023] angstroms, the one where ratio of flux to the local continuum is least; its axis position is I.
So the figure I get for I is 4007.63 angstroms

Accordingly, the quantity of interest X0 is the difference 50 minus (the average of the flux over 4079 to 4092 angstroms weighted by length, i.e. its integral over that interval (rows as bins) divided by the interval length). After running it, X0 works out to 11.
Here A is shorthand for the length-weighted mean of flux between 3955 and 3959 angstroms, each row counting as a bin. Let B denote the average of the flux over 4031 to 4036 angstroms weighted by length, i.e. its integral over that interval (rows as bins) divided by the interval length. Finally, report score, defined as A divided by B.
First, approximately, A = 28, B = 38.7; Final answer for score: 0.72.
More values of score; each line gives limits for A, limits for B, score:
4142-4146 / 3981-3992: 1.01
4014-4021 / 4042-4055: 1.06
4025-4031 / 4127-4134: 1.15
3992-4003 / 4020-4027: 0.89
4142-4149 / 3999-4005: 1.02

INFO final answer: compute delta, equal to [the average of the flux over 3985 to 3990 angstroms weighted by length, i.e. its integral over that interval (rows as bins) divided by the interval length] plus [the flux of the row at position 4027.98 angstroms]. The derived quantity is 76.6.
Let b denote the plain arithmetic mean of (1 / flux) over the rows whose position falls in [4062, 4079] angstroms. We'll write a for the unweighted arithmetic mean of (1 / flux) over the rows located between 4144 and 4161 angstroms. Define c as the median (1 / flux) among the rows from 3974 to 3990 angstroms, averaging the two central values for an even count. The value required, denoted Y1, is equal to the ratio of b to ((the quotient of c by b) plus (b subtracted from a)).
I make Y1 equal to 0.027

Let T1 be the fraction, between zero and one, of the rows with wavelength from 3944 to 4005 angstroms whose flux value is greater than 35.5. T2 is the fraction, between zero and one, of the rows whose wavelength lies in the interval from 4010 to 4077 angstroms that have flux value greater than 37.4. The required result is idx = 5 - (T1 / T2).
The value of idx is 4.7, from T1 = 0.24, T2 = 0.69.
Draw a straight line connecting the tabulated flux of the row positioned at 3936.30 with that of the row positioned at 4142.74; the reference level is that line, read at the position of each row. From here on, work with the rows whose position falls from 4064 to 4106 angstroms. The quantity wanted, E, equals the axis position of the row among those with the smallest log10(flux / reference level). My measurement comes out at 4100.98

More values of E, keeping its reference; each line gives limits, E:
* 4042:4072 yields 4061.51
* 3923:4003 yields 3967.23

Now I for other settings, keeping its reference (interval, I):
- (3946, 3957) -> 3947.19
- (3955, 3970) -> 3967.23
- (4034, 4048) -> 4044.71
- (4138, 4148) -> 4146.56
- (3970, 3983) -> 3970.89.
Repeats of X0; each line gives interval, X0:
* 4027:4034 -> 11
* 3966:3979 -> 32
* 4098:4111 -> 18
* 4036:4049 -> 11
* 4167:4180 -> 16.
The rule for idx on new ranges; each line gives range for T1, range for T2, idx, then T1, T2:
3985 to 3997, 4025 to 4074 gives 3.7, 0.86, 0.65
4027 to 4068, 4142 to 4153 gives -0.2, 0.86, 0.17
